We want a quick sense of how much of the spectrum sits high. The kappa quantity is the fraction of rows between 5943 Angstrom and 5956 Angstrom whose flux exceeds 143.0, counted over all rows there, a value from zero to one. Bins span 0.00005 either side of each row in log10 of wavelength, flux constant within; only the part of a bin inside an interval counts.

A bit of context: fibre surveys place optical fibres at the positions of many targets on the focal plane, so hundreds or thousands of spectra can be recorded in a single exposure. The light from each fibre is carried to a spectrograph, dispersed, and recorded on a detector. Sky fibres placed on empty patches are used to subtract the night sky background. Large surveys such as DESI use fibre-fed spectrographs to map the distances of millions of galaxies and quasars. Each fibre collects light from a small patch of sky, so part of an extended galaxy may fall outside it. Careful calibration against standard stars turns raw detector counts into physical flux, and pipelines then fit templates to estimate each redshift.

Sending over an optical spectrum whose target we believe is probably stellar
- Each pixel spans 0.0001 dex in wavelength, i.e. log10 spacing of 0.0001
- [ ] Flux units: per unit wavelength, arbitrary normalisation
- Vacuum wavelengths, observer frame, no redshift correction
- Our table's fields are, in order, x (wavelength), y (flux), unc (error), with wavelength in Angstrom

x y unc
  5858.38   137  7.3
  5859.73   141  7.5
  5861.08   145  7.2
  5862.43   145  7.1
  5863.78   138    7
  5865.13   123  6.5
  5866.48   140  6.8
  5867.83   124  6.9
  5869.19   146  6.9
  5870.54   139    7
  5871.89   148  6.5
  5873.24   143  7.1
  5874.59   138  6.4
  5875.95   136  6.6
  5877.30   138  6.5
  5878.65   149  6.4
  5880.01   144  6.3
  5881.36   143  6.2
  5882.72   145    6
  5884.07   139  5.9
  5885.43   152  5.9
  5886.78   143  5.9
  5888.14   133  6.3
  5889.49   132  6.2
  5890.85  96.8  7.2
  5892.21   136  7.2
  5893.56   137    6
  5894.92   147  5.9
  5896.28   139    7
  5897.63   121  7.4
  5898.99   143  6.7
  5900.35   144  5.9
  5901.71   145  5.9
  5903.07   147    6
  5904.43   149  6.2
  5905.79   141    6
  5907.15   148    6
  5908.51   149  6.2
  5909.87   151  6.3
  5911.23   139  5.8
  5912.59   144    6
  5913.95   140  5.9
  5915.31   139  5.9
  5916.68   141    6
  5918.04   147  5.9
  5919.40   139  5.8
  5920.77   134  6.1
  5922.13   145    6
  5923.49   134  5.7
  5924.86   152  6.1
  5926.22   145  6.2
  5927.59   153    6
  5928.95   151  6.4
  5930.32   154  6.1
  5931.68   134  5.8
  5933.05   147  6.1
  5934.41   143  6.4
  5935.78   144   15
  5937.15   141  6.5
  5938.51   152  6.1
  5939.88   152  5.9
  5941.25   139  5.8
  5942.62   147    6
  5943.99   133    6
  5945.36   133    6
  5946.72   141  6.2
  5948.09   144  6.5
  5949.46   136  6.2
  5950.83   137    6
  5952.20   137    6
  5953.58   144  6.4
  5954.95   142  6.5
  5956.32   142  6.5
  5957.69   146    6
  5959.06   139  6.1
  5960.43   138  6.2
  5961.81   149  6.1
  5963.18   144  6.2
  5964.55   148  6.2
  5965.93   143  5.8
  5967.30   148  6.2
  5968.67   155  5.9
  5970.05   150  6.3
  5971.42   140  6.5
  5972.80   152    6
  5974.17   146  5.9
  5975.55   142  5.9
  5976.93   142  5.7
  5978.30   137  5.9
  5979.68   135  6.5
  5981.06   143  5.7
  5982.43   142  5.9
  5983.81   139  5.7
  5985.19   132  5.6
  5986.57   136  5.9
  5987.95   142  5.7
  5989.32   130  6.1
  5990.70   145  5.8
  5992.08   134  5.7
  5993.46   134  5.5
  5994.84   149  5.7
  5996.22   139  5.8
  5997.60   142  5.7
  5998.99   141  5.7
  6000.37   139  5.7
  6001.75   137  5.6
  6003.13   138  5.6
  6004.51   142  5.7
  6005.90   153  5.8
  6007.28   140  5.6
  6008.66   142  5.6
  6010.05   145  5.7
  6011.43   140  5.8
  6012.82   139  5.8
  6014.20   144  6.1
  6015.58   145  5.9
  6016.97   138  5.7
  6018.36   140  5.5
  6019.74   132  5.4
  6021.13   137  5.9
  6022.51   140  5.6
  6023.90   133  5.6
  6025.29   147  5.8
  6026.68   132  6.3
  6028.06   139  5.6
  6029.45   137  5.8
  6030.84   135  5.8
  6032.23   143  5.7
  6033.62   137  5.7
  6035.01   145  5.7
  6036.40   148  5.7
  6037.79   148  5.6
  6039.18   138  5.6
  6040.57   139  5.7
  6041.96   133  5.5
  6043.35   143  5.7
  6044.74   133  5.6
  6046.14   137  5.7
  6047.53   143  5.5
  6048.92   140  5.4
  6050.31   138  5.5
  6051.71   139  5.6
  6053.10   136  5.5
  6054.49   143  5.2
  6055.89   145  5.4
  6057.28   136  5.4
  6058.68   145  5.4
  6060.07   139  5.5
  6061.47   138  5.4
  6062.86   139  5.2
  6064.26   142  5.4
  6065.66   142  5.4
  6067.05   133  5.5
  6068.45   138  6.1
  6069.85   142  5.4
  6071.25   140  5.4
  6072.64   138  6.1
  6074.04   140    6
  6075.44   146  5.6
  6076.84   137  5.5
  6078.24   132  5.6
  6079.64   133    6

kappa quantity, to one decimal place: 0.2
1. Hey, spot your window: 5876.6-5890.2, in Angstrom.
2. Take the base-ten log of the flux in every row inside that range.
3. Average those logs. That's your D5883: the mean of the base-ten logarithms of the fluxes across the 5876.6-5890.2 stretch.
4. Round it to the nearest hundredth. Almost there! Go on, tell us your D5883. 2.15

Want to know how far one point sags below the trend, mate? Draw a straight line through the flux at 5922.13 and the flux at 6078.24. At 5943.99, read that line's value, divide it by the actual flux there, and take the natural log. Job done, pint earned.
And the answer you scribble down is 0.074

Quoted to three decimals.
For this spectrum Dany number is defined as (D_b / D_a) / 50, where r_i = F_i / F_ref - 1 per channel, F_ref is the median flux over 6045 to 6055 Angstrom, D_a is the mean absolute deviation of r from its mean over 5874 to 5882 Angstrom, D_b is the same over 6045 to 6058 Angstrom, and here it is 0.014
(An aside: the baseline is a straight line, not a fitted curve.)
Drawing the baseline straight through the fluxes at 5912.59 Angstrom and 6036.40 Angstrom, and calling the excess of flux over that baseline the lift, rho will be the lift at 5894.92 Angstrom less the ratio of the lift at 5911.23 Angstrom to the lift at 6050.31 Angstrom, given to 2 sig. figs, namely 3.1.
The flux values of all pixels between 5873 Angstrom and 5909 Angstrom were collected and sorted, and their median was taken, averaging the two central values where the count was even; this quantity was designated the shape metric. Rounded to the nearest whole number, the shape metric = 143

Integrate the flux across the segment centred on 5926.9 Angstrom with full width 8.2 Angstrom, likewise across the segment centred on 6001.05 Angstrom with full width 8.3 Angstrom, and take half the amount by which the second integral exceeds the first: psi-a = -27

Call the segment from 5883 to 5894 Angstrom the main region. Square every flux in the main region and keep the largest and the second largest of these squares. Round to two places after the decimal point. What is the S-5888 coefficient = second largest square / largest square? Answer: 0.89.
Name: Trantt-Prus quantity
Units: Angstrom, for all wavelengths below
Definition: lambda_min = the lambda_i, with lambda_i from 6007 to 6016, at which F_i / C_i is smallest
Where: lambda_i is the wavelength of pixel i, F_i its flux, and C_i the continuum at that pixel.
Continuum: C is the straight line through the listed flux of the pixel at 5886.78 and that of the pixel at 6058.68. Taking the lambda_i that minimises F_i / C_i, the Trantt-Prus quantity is 6012.82 Angstrom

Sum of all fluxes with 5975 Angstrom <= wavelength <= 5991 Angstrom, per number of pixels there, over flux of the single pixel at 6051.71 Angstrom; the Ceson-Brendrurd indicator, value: 1.00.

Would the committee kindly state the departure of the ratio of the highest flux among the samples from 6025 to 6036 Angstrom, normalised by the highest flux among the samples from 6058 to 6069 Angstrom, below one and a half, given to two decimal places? 0.49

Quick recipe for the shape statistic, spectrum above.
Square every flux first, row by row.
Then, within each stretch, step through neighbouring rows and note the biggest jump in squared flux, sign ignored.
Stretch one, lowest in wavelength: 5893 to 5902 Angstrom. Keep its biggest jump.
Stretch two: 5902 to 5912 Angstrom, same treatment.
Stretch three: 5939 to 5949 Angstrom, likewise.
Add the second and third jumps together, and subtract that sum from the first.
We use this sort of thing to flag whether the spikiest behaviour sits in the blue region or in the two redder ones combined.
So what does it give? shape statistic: -1592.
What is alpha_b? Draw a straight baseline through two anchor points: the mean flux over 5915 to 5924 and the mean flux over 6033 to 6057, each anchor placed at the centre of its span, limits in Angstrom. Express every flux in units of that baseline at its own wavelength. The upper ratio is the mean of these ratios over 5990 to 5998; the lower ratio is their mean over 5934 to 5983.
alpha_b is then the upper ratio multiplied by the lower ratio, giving 1.02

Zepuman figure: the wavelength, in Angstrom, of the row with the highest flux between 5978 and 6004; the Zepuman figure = 5994.84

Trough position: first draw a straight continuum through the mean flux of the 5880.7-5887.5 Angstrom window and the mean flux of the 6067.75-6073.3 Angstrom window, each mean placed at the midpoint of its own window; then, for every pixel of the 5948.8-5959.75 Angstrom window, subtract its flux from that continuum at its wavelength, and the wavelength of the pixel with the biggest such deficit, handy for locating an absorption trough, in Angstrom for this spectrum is 5949.46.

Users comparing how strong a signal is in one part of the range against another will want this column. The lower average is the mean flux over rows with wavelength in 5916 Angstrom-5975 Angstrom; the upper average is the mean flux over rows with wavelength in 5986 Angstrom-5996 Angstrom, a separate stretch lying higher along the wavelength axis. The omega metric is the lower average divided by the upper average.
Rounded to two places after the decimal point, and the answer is 1.04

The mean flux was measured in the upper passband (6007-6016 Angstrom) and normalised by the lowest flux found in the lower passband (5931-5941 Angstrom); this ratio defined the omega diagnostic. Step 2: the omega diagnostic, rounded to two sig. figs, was 1.1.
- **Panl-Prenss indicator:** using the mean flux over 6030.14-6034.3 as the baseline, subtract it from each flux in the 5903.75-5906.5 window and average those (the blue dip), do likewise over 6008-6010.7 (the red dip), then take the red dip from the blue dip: 1.5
